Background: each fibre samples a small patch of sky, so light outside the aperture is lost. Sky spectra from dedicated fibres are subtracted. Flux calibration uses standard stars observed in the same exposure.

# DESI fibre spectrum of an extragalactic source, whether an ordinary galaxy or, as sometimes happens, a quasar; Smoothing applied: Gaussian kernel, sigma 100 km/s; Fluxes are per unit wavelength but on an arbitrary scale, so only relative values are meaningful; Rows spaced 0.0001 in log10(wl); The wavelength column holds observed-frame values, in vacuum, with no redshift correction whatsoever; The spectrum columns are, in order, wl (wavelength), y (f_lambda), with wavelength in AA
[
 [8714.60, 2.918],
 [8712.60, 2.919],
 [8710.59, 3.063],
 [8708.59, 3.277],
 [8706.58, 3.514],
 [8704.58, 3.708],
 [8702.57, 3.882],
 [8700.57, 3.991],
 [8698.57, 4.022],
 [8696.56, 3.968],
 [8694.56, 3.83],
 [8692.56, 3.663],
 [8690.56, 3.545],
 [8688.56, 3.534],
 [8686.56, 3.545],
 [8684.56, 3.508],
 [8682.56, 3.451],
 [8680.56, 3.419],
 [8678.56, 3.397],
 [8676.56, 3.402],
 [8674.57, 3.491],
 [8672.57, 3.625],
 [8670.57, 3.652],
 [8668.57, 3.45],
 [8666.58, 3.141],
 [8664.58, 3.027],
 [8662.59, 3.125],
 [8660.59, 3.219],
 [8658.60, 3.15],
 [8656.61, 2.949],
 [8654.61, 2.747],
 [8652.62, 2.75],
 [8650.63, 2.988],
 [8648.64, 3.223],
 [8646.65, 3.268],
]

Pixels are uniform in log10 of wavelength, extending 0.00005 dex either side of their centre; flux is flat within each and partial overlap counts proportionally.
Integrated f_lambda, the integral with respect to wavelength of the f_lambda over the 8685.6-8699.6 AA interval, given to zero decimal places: 52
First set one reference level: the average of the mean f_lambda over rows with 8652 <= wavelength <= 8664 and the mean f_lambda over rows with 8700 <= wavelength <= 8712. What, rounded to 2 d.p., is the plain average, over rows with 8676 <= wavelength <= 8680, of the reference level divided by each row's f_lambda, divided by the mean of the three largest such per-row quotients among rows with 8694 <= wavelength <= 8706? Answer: 1.12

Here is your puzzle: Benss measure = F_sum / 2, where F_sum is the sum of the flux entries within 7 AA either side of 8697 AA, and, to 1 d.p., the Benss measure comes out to 13.5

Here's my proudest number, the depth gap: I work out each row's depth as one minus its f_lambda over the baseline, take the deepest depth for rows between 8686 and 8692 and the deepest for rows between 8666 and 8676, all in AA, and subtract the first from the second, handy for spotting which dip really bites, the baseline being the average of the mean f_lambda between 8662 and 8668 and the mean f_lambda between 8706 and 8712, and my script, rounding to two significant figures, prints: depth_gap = 0.12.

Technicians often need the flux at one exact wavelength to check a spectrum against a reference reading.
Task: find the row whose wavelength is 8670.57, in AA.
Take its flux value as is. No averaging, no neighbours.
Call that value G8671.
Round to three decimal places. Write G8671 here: 3.652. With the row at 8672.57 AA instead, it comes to 3.625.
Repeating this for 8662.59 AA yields 3.125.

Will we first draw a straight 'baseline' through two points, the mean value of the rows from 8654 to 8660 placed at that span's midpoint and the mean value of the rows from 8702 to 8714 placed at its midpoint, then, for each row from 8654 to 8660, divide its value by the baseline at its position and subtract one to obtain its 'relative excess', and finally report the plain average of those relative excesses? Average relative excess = 0.000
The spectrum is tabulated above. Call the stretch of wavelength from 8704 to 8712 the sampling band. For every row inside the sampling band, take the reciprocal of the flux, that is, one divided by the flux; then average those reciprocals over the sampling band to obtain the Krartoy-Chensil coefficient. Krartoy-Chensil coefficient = 0.30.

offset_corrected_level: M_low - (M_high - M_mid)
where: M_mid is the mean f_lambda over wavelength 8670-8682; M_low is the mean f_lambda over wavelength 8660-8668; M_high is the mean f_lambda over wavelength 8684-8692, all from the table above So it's 3.09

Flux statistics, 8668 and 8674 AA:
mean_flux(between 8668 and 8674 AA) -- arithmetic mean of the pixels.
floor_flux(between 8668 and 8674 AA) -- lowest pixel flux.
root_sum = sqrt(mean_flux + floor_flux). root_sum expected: 2.65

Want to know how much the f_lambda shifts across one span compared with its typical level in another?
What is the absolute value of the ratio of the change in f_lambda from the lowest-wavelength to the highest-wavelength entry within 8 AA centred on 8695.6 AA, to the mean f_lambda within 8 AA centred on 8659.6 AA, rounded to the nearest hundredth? 0.12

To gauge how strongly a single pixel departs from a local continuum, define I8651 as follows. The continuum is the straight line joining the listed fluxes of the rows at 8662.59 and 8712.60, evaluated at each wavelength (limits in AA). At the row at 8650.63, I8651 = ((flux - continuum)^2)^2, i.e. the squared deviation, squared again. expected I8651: 0.0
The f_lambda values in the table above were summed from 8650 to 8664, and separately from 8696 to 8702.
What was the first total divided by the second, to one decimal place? 1.7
